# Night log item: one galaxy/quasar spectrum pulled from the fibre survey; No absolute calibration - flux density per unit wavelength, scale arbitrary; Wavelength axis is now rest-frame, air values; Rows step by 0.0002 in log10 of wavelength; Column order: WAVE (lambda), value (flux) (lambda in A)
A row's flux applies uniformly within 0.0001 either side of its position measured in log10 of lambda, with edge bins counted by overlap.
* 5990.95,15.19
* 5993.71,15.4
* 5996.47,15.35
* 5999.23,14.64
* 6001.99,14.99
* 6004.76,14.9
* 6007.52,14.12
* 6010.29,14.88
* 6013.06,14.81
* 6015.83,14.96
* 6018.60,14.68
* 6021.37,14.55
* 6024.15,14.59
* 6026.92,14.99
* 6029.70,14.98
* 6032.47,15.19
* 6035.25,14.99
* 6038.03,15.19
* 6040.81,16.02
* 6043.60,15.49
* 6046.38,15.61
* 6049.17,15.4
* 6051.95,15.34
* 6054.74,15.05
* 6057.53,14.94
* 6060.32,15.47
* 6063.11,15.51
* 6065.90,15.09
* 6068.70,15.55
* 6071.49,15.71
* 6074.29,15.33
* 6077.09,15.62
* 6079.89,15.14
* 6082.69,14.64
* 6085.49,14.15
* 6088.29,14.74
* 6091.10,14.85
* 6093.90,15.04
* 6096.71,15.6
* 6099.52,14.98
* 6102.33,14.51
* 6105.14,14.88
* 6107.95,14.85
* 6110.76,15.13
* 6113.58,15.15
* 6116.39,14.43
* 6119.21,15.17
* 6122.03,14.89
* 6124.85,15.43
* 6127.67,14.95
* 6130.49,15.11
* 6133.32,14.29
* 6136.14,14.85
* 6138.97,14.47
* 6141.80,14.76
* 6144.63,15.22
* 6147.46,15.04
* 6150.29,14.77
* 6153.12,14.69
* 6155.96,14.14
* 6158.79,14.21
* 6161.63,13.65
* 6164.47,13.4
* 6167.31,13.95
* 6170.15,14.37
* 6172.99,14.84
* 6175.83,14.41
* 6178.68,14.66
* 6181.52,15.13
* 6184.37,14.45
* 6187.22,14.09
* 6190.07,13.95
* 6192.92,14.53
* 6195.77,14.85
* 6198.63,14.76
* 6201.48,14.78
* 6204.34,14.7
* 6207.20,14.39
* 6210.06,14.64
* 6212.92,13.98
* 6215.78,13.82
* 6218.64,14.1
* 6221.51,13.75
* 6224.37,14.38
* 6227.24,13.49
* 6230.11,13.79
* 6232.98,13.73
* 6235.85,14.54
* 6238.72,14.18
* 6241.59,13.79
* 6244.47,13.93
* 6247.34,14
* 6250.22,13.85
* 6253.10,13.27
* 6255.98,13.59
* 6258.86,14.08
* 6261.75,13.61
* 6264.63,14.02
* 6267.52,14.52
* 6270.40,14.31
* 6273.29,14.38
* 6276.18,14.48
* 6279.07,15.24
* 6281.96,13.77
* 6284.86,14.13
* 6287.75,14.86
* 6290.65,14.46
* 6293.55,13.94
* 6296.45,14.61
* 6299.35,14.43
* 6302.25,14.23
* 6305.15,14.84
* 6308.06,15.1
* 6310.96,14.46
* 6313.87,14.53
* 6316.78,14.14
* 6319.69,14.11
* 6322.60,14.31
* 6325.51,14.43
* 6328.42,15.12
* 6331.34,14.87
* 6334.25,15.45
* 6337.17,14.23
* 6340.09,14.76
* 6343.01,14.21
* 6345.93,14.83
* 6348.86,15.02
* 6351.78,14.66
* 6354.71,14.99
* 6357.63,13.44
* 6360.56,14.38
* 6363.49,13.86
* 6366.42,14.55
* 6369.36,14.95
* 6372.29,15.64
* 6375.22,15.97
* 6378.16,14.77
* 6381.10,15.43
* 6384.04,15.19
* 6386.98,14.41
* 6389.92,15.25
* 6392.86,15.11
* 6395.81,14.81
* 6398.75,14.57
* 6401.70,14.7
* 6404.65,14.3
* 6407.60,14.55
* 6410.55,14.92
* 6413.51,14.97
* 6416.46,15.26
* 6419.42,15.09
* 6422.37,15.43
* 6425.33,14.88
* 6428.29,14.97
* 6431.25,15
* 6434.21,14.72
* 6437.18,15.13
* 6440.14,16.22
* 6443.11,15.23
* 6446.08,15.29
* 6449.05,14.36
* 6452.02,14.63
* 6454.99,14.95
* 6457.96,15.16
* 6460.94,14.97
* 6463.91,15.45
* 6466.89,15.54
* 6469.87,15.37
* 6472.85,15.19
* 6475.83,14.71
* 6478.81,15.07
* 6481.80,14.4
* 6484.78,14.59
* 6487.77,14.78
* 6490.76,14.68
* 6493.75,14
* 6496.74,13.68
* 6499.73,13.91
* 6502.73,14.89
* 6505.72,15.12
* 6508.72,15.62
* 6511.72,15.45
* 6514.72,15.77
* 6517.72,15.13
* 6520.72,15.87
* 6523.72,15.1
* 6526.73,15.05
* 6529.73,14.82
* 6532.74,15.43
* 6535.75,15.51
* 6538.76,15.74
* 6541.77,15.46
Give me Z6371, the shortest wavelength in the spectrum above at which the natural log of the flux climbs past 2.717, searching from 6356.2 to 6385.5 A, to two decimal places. 6372.29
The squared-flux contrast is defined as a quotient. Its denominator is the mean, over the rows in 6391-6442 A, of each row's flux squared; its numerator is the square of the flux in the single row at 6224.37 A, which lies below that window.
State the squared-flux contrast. 0.92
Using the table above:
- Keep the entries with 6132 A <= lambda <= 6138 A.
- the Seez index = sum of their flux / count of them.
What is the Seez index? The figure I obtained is 14.6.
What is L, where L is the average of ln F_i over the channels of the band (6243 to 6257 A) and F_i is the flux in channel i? 2.62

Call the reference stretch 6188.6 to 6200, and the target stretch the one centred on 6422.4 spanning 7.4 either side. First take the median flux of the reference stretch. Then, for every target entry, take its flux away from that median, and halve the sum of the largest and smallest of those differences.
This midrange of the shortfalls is -0.51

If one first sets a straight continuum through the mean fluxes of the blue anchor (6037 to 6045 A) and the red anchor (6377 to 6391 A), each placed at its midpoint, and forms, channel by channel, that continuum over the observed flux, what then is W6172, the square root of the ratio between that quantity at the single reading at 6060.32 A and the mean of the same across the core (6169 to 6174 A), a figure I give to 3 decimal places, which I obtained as 0.977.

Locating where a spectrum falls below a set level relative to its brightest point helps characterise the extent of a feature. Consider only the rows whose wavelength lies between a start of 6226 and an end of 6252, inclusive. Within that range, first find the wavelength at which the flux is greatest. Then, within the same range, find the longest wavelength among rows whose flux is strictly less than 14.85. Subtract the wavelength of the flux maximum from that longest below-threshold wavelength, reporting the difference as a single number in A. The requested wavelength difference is 14.4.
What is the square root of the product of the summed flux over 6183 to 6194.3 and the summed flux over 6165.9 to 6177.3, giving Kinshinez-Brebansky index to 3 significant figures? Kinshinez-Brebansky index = 57.3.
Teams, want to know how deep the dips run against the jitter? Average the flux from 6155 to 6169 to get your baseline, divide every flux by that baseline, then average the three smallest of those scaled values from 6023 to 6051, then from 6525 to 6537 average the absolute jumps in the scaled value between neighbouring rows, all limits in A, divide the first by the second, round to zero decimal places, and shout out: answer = 48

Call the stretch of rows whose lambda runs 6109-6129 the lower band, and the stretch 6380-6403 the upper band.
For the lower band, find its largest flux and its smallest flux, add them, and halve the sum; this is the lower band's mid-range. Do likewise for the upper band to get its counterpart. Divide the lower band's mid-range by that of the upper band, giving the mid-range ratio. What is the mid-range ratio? 1.00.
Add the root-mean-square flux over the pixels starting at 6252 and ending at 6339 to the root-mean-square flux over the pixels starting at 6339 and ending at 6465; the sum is 29.31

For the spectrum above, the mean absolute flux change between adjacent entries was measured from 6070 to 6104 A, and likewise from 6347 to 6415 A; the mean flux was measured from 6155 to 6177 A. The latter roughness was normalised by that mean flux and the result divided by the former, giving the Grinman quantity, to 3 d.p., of 0.086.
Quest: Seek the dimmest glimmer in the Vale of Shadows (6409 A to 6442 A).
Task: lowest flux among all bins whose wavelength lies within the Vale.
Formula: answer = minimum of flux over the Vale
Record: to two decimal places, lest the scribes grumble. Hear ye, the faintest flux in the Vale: 14.72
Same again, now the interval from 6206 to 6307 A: 13.27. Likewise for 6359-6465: 13.86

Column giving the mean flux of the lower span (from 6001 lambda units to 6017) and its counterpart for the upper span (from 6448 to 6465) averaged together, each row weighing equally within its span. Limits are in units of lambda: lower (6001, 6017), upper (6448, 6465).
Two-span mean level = 14.8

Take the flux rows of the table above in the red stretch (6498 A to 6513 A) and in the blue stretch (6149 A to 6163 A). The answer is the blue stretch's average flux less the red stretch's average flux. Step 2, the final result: -0.7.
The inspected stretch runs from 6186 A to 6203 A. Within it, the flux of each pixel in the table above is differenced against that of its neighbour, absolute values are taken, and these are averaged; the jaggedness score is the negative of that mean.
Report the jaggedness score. -0.2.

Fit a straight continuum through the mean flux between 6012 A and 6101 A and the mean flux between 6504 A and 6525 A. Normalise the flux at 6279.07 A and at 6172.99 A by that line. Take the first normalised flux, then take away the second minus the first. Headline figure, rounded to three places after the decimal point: 1.019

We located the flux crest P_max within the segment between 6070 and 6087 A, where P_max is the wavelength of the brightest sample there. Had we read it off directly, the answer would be 6071.49 A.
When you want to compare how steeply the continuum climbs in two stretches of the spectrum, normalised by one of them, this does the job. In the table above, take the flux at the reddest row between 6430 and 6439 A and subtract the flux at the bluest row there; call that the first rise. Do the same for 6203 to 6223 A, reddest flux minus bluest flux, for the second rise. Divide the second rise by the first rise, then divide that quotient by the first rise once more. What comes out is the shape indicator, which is -56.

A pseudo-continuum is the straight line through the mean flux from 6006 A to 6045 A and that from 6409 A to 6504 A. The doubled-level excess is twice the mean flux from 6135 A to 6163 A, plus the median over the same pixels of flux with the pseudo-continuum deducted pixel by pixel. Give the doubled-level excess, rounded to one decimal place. 28.9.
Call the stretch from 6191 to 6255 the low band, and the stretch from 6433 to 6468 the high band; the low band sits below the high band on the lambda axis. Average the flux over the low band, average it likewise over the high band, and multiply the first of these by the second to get 214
